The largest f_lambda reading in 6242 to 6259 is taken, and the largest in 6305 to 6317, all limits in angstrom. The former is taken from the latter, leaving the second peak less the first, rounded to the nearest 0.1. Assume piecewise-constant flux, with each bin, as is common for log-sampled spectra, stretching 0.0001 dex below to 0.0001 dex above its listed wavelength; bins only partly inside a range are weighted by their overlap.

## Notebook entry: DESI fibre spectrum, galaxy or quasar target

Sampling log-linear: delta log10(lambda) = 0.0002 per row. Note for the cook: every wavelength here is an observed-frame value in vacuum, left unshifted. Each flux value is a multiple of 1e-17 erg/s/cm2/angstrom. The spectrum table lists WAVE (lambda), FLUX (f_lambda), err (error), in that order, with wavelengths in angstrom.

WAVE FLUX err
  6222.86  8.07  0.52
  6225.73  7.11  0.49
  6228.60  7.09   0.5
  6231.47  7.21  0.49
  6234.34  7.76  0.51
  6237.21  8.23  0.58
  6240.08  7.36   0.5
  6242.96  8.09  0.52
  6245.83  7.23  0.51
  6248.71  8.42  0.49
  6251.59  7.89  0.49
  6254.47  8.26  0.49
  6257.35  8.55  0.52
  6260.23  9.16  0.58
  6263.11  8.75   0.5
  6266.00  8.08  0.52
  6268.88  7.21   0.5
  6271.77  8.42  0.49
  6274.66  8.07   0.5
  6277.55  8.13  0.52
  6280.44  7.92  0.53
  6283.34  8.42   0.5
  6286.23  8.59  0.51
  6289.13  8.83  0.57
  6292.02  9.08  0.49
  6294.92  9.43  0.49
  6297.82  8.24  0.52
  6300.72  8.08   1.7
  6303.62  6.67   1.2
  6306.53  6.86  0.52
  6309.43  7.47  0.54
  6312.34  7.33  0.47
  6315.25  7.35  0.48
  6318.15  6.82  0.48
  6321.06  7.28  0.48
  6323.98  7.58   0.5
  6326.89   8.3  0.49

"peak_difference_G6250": -1.1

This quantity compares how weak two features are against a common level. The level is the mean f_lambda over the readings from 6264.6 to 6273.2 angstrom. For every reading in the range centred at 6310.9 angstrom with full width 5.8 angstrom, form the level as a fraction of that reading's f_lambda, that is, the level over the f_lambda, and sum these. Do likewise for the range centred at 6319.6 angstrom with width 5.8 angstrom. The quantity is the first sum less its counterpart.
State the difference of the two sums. -0.11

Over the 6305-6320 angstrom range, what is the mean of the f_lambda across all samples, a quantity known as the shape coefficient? 7.17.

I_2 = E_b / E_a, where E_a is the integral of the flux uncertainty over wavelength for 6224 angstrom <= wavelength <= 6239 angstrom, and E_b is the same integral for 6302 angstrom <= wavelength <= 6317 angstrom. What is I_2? 1.3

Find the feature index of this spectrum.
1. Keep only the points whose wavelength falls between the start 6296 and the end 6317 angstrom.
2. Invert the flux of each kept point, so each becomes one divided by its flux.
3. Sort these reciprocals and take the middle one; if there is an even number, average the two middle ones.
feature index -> 0.136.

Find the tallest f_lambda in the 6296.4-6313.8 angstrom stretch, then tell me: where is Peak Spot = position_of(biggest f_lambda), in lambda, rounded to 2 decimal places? 6297.82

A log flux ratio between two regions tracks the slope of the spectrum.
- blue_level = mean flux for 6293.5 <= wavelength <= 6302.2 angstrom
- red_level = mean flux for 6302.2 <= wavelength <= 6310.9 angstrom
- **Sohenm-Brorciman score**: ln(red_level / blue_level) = -0.20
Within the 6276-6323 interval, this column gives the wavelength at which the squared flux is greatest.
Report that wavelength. 6294.92 angstrom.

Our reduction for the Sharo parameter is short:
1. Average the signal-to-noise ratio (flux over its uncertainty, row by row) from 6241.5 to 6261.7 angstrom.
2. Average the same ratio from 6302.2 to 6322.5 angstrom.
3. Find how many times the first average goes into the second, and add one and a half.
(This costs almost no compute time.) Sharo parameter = 2.33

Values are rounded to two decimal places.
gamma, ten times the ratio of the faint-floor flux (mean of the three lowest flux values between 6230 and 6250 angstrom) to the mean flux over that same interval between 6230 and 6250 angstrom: 9.37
